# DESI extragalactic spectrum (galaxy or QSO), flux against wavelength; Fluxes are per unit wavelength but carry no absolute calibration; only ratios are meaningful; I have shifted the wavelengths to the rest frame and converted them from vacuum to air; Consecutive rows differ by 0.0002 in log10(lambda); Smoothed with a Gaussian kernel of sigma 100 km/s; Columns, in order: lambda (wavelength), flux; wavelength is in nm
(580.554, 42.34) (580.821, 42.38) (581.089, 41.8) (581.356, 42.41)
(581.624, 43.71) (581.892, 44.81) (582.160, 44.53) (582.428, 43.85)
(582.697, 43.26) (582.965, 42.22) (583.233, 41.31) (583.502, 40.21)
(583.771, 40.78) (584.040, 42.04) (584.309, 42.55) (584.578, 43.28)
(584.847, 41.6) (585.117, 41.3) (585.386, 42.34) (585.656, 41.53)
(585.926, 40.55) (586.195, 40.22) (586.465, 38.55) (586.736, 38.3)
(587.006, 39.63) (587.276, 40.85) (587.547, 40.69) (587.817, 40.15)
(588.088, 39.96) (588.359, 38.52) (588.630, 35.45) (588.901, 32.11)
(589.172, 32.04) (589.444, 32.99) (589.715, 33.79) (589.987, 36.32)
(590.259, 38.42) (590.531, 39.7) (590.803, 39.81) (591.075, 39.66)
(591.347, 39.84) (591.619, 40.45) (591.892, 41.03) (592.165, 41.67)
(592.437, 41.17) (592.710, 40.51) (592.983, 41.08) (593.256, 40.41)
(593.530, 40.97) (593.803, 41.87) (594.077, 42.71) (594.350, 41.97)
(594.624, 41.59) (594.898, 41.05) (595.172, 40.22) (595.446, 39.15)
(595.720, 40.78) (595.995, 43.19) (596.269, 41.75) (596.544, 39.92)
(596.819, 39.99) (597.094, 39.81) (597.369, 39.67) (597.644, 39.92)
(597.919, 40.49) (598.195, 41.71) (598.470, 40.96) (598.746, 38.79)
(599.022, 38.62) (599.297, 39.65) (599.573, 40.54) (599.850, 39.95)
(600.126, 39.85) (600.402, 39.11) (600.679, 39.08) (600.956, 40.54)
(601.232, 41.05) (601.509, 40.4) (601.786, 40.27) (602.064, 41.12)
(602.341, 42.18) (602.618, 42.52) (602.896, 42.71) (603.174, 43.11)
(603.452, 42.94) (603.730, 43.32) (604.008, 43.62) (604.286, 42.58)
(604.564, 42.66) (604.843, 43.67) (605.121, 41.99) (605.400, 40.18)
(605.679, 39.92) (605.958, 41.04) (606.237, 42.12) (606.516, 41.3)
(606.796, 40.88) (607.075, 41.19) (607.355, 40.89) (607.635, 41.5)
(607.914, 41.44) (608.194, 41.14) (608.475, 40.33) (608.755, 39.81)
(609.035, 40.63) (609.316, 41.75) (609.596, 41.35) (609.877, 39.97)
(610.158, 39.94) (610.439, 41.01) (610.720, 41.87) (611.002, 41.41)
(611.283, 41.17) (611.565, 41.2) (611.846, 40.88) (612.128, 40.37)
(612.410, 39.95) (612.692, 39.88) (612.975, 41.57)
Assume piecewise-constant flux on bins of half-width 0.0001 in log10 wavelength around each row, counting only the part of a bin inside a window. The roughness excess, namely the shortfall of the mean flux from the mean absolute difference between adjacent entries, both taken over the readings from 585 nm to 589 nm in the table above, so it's -38.2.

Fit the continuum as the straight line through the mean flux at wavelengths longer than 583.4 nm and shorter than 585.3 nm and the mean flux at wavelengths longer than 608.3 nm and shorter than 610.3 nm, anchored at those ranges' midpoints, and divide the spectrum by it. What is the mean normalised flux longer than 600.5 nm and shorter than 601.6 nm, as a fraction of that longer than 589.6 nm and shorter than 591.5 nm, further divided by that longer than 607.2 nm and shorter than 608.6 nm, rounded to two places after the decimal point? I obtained 1.05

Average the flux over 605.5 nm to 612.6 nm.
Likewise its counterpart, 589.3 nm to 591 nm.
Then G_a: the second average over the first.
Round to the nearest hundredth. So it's 0.90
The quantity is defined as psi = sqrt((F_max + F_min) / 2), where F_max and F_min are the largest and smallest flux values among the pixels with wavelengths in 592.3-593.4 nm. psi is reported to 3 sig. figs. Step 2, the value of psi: 6.39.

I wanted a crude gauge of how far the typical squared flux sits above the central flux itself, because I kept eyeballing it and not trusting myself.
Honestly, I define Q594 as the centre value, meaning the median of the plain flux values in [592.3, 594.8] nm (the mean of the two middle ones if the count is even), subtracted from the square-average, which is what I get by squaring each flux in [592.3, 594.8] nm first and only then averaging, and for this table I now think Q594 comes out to 1670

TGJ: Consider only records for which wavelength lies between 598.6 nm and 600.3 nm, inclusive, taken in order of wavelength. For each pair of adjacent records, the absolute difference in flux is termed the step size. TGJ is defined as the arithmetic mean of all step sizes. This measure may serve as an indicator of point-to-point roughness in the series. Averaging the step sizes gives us 0.56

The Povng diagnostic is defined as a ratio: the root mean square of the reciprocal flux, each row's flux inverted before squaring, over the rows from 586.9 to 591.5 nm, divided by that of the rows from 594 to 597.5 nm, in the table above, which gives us 1.10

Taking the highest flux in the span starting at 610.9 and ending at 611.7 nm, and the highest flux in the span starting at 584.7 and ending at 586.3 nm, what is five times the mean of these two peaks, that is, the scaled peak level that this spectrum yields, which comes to 209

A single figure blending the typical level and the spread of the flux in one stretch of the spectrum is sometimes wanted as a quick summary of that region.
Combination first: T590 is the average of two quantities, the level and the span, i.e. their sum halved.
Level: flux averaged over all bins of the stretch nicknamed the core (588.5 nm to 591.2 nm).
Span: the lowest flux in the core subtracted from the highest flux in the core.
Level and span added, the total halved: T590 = 21.9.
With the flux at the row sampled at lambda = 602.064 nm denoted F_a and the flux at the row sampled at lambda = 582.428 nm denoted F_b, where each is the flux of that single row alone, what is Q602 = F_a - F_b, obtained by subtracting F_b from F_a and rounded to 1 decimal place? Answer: -2.7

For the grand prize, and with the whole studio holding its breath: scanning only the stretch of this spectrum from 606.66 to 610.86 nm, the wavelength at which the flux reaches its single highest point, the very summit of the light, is 610.720 nm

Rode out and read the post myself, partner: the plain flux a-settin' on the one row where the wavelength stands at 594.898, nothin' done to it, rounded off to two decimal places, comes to 41.05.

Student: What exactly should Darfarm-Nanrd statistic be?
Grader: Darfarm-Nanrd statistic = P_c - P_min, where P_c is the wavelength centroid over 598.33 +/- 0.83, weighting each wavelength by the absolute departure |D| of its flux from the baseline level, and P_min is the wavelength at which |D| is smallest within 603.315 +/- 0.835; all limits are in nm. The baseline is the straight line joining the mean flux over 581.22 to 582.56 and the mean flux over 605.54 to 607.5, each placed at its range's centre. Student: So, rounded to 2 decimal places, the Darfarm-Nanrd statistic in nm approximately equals -4.15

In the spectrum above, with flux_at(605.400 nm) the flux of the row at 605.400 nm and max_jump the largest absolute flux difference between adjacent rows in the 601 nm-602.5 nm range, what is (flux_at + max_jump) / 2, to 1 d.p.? 20.6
